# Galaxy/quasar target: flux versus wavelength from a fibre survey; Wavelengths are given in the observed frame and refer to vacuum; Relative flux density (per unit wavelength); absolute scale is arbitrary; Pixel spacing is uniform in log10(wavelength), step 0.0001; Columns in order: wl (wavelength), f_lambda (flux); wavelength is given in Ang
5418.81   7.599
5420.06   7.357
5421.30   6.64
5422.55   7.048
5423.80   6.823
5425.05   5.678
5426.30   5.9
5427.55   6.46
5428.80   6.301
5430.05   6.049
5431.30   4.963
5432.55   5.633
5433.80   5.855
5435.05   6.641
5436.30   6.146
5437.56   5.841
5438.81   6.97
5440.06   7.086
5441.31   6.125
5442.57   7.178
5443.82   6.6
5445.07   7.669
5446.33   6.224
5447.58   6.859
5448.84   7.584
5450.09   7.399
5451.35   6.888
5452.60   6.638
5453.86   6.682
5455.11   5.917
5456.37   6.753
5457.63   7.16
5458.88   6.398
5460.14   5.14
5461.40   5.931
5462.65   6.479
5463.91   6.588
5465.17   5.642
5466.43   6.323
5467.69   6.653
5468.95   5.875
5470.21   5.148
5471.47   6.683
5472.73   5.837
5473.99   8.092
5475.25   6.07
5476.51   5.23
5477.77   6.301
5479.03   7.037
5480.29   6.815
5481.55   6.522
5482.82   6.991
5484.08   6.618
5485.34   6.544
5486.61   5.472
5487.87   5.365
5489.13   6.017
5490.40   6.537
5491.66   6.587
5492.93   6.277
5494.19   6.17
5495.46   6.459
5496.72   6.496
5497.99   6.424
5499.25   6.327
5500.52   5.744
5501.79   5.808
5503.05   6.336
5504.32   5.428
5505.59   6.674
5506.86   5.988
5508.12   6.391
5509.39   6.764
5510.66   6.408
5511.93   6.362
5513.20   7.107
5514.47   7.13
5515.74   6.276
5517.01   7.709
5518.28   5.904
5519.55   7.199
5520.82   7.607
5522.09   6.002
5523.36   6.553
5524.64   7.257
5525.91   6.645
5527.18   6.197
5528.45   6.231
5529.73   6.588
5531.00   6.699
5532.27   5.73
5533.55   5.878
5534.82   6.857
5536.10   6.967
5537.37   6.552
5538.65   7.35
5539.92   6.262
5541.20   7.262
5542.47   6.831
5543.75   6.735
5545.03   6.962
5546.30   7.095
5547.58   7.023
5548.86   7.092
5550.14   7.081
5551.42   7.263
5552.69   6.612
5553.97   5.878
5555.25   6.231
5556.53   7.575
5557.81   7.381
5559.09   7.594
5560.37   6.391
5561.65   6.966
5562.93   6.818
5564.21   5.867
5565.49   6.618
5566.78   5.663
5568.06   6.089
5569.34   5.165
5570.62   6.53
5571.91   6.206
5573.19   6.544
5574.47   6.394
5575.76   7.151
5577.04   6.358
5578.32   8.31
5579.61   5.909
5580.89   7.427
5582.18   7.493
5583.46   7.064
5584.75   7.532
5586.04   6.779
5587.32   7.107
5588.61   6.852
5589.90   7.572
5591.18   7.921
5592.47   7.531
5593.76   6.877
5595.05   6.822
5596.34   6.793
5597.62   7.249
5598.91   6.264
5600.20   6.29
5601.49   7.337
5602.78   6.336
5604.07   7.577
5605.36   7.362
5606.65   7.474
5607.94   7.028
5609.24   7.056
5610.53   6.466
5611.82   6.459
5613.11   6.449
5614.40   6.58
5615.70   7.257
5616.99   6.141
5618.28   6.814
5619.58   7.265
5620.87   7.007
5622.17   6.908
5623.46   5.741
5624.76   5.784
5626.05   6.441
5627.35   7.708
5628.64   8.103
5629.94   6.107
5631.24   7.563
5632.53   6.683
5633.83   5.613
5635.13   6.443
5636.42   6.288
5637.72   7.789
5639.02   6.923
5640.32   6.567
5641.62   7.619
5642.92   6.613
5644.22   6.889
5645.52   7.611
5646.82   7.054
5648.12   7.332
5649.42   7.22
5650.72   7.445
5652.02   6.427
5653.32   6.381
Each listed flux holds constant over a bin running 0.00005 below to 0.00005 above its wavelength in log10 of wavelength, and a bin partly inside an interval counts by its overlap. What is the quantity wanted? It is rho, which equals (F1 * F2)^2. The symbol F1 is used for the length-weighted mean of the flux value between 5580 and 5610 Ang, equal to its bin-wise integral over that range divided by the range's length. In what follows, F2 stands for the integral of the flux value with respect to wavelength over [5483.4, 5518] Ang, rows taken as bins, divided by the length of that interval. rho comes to 2034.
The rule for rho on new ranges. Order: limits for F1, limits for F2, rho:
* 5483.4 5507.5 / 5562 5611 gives 1784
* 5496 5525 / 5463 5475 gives 1687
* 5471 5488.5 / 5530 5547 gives 1841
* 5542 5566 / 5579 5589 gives 2314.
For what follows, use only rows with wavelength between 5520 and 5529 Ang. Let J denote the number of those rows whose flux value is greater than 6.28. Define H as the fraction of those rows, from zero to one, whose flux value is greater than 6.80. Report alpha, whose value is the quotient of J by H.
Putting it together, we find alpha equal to 14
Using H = 0.29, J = 4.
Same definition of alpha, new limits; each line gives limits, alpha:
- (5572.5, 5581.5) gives 14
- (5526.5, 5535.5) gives 21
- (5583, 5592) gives 8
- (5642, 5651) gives 8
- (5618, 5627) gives 9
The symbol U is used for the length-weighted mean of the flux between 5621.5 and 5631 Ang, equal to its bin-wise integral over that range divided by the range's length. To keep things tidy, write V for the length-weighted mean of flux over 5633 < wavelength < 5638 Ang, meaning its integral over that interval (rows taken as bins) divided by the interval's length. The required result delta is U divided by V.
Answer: 1.04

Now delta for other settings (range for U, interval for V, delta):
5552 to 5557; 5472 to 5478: 1.04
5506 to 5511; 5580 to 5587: 0.89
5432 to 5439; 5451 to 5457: 0.94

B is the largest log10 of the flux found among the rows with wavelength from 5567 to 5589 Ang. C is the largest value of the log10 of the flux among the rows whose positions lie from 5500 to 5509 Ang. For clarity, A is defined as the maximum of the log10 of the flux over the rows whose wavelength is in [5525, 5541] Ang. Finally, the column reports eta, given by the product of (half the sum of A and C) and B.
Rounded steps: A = 0.866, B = 0.92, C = 0.82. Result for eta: 0.777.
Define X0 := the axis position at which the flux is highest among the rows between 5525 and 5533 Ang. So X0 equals 5531.00 Ang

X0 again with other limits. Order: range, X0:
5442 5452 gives 5445.07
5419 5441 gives 5420.06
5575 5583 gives 5578.32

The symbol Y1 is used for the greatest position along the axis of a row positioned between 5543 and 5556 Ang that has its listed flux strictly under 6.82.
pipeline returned 5555.25 Ang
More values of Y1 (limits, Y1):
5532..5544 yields 5543.75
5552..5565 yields 5564.21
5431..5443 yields 5441.31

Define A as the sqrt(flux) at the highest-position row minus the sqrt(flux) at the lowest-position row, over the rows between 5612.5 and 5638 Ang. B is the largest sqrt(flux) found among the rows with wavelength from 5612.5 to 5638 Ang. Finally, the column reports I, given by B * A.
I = 0.7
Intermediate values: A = 0.25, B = 2.85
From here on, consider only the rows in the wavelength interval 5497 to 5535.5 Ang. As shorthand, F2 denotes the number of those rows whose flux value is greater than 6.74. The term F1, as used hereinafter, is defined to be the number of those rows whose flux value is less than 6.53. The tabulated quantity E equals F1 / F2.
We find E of 2.1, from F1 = 17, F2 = 8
